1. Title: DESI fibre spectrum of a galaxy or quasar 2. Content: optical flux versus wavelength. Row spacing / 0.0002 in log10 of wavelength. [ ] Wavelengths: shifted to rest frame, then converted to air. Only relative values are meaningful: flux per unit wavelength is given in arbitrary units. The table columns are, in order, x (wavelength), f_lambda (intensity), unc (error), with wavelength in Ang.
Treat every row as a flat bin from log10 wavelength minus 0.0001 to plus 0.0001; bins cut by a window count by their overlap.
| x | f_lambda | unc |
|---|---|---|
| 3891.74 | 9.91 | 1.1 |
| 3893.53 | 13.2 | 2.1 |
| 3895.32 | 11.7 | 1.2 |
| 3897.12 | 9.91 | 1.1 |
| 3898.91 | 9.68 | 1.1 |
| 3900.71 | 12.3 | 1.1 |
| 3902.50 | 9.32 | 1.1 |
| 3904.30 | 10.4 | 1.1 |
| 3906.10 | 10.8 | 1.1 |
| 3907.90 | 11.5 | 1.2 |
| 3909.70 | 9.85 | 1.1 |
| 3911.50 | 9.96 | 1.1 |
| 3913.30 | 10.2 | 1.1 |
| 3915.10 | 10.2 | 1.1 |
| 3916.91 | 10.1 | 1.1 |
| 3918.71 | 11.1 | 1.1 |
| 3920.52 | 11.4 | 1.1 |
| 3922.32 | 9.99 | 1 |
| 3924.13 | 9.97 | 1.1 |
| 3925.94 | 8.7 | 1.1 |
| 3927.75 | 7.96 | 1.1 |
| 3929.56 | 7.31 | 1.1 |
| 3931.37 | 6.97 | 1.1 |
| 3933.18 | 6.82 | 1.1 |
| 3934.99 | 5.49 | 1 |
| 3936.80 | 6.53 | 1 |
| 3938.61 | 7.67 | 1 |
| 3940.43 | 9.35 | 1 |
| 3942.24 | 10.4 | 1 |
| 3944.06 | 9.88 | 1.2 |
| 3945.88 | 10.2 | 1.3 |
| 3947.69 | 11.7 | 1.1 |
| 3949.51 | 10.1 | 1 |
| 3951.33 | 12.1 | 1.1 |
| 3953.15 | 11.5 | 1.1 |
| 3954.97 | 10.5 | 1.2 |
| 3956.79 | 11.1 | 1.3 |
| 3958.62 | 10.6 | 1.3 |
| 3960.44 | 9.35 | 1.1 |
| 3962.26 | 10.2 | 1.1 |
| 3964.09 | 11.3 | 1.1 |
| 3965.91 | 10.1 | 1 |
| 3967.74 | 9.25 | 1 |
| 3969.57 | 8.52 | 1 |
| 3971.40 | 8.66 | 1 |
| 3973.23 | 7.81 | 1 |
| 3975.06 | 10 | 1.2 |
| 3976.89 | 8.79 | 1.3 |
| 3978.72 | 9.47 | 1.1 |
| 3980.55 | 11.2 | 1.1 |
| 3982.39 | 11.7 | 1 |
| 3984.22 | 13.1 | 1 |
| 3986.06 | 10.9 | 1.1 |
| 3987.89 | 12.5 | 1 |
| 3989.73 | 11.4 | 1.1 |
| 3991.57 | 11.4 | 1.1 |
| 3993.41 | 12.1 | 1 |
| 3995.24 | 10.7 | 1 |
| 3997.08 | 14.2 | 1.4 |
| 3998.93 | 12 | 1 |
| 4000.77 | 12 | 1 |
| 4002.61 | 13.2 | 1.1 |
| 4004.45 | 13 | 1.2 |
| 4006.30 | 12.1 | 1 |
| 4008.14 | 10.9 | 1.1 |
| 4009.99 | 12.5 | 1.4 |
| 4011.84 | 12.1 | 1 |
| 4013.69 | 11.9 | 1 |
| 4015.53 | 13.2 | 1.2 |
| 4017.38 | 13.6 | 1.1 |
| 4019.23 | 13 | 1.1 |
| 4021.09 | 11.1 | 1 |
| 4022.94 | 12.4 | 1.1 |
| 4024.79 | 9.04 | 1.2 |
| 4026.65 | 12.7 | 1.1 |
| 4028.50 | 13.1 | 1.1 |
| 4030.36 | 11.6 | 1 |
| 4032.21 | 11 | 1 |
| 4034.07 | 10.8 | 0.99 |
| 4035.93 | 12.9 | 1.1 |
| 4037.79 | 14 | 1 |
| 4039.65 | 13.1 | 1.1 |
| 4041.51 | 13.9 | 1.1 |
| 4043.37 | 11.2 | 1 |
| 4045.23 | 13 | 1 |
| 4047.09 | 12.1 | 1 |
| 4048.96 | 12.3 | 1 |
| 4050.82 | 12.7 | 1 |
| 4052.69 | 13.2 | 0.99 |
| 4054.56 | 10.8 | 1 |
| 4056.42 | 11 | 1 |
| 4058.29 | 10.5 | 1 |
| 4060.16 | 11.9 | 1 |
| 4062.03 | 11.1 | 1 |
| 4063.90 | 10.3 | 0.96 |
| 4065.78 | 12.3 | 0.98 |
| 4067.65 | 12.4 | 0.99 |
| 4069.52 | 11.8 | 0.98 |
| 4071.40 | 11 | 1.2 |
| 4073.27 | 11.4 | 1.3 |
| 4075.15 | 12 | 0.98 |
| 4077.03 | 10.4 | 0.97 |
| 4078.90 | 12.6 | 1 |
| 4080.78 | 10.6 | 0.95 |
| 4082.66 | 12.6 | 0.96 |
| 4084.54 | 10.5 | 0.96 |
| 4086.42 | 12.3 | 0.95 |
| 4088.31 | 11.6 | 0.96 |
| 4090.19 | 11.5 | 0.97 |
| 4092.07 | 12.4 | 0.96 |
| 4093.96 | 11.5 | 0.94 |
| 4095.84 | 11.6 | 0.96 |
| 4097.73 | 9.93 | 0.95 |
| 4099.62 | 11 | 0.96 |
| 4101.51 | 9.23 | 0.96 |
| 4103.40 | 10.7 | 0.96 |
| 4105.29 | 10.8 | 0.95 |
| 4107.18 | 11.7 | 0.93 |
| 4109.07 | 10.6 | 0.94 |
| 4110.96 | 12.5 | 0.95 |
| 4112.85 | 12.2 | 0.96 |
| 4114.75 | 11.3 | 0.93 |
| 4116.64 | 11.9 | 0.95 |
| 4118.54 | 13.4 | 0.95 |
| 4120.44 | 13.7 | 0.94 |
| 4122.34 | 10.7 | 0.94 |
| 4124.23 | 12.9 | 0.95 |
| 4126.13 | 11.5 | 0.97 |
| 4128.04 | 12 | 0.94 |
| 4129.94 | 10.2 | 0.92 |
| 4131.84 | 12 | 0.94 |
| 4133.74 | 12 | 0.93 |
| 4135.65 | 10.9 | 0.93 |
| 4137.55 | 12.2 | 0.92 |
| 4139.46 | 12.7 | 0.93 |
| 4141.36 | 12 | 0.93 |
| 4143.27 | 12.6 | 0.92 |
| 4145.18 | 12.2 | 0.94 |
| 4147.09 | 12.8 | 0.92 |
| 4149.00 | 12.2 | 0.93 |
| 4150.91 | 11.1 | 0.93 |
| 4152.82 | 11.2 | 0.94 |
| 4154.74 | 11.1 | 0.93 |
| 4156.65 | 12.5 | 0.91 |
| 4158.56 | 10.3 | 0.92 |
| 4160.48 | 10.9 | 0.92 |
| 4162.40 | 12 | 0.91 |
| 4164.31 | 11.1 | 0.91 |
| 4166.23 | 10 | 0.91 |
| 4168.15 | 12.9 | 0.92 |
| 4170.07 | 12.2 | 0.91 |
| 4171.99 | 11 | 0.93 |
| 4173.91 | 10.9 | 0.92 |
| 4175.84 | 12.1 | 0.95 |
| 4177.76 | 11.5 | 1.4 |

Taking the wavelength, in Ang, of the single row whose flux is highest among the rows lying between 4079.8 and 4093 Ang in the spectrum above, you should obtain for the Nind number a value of 4082.66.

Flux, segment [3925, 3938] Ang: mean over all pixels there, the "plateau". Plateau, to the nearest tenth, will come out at 7.1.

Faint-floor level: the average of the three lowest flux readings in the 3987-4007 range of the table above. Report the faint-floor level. 11.2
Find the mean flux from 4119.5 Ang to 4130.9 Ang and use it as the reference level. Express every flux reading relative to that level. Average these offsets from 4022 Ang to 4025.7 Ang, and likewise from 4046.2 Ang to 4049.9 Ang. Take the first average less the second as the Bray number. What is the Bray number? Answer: -1.5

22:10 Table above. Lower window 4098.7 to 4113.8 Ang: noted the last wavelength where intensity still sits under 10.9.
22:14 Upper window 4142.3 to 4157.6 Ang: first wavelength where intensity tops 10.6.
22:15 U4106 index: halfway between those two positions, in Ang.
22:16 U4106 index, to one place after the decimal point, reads 4126.2 Ang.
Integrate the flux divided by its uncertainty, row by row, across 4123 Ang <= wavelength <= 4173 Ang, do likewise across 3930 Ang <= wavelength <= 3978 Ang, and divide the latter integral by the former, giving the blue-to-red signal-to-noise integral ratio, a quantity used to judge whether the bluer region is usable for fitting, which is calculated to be 0.65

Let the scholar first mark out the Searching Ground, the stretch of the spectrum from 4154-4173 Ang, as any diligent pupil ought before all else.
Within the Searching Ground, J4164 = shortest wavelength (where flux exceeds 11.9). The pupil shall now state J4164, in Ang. 4156.65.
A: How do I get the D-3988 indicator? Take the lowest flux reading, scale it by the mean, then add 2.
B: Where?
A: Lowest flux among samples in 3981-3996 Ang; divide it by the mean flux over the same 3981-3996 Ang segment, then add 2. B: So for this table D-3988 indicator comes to 2.91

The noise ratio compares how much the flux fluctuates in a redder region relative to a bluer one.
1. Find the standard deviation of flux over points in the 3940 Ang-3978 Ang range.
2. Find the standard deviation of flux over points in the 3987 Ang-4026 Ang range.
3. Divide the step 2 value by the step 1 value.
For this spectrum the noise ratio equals 1.02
